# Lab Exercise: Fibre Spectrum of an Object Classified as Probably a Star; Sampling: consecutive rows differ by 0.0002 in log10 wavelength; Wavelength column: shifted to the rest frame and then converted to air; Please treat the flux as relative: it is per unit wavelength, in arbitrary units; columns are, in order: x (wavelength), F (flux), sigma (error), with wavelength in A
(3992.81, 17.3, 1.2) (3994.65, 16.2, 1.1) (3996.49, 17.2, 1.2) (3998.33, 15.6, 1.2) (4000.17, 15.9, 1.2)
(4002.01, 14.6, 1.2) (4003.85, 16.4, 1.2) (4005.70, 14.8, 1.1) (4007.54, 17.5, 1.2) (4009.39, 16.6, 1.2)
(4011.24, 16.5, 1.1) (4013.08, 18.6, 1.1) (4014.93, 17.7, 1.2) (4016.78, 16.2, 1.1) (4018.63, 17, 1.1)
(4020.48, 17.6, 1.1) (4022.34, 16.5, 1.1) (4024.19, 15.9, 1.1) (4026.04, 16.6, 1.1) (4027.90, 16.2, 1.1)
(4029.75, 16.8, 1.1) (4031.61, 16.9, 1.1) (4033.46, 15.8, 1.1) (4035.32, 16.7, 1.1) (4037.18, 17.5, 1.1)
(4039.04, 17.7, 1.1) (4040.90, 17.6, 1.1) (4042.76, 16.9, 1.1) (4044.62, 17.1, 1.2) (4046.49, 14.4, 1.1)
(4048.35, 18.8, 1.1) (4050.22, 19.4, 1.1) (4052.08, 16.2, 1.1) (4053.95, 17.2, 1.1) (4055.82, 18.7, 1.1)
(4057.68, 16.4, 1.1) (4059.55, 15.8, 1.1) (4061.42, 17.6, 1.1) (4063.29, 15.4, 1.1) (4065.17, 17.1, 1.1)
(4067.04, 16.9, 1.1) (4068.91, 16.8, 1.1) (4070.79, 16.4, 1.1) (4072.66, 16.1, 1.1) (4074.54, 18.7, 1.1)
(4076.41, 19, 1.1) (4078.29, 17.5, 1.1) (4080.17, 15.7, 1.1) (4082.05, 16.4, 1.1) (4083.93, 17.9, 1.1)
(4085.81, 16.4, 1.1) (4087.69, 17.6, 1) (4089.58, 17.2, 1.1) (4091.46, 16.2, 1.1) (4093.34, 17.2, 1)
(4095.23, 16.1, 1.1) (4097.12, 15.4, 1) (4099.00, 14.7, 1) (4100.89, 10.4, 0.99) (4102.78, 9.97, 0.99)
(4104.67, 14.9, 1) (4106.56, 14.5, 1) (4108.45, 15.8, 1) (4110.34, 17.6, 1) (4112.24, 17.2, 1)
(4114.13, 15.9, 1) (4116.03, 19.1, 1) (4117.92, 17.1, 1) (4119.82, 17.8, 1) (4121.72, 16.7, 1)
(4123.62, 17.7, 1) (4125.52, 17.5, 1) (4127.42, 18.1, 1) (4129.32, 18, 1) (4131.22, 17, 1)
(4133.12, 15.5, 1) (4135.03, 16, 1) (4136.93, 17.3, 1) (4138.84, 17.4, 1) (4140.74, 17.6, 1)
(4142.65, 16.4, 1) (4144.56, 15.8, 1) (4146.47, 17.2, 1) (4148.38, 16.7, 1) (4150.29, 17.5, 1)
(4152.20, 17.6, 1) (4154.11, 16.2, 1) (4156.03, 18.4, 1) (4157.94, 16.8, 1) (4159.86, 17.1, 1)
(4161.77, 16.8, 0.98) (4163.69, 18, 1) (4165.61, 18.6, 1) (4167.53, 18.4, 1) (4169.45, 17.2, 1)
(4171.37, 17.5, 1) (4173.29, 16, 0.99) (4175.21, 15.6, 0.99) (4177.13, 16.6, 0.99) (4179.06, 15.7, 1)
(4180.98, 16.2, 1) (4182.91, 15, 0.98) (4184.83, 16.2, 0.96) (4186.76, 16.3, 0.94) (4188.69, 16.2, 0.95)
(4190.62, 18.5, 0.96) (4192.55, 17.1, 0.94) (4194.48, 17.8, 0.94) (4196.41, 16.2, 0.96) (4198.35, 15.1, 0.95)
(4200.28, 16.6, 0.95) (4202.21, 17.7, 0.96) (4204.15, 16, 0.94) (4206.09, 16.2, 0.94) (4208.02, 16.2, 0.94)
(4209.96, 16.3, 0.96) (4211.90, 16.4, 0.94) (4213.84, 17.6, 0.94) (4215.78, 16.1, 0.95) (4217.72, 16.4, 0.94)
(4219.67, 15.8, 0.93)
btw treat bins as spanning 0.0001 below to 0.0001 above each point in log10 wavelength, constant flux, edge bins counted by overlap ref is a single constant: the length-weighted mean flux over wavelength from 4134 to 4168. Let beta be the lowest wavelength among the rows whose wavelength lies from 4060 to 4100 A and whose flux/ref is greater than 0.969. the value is 4061.42 A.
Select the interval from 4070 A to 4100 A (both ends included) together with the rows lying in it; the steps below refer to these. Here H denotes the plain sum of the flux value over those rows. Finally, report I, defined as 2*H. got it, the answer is 537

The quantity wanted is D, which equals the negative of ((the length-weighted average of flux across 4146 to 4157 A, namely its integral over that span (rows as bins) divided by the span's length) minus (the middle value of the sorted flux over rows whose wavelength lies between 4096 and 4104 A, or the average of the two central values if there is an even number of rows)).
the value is -4.7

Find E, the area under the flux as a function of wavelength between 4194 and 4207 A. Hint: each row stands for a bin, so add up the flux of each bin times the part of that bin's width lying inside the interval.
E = 214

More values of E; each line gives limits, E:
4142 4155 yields 218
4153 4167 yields 244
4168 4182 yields 231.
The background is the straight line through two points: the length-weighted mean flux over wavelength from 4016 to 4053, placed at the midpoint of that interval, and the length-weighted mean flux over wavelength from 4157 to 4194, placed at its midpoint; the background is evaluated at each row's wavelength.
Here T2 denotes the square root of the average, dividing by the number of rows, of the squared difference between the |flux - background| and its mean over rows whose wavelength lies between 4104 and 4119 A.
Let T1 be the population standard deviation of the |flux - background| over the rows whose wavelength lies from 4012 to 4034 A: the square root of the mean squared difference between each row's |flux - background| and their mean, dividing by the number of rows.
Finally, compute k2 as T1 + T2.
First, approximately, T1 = 0.47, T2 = 0.8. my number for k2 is 1.26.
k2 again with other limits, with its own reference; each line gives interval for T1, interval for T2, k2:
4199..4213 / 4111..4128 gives 0.81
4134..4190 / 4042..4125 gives 1.87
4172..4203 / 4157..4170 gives 1.18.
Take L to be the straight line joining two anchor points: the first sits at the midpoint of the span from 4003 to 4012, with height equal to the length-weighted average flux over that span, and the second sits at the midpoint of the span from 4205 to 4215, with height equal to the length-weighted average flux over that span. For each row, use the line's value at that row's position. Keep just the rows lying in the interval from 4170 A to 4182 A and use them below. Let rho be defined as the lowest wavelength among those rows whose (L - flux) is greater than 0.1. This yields 4173.29 A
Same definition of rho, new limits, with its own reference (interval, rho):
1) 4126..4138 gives 4133.12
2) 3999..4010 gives 4000.17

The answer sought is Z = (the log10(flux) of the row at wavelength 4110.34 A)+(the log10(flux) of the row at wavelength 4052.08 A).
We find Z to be 2.46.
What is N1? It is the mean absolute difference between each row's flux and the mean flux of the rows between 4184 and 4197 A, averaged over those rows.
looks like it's 0.77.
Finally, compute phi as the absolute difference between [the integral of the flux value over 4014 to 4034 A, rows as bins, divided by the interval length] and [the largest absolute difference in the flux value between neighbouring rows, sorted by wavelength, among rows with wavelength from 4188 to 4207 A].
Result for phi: 14.4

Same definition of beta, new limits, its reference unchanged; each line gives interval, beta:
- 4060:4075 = 4061.42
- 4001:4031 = 4007.54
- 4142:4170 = 4146.47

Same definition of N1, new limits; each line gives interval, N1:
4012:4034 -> 0.62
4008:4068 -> 0.77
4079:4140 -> 1.32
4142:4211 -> 0.77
